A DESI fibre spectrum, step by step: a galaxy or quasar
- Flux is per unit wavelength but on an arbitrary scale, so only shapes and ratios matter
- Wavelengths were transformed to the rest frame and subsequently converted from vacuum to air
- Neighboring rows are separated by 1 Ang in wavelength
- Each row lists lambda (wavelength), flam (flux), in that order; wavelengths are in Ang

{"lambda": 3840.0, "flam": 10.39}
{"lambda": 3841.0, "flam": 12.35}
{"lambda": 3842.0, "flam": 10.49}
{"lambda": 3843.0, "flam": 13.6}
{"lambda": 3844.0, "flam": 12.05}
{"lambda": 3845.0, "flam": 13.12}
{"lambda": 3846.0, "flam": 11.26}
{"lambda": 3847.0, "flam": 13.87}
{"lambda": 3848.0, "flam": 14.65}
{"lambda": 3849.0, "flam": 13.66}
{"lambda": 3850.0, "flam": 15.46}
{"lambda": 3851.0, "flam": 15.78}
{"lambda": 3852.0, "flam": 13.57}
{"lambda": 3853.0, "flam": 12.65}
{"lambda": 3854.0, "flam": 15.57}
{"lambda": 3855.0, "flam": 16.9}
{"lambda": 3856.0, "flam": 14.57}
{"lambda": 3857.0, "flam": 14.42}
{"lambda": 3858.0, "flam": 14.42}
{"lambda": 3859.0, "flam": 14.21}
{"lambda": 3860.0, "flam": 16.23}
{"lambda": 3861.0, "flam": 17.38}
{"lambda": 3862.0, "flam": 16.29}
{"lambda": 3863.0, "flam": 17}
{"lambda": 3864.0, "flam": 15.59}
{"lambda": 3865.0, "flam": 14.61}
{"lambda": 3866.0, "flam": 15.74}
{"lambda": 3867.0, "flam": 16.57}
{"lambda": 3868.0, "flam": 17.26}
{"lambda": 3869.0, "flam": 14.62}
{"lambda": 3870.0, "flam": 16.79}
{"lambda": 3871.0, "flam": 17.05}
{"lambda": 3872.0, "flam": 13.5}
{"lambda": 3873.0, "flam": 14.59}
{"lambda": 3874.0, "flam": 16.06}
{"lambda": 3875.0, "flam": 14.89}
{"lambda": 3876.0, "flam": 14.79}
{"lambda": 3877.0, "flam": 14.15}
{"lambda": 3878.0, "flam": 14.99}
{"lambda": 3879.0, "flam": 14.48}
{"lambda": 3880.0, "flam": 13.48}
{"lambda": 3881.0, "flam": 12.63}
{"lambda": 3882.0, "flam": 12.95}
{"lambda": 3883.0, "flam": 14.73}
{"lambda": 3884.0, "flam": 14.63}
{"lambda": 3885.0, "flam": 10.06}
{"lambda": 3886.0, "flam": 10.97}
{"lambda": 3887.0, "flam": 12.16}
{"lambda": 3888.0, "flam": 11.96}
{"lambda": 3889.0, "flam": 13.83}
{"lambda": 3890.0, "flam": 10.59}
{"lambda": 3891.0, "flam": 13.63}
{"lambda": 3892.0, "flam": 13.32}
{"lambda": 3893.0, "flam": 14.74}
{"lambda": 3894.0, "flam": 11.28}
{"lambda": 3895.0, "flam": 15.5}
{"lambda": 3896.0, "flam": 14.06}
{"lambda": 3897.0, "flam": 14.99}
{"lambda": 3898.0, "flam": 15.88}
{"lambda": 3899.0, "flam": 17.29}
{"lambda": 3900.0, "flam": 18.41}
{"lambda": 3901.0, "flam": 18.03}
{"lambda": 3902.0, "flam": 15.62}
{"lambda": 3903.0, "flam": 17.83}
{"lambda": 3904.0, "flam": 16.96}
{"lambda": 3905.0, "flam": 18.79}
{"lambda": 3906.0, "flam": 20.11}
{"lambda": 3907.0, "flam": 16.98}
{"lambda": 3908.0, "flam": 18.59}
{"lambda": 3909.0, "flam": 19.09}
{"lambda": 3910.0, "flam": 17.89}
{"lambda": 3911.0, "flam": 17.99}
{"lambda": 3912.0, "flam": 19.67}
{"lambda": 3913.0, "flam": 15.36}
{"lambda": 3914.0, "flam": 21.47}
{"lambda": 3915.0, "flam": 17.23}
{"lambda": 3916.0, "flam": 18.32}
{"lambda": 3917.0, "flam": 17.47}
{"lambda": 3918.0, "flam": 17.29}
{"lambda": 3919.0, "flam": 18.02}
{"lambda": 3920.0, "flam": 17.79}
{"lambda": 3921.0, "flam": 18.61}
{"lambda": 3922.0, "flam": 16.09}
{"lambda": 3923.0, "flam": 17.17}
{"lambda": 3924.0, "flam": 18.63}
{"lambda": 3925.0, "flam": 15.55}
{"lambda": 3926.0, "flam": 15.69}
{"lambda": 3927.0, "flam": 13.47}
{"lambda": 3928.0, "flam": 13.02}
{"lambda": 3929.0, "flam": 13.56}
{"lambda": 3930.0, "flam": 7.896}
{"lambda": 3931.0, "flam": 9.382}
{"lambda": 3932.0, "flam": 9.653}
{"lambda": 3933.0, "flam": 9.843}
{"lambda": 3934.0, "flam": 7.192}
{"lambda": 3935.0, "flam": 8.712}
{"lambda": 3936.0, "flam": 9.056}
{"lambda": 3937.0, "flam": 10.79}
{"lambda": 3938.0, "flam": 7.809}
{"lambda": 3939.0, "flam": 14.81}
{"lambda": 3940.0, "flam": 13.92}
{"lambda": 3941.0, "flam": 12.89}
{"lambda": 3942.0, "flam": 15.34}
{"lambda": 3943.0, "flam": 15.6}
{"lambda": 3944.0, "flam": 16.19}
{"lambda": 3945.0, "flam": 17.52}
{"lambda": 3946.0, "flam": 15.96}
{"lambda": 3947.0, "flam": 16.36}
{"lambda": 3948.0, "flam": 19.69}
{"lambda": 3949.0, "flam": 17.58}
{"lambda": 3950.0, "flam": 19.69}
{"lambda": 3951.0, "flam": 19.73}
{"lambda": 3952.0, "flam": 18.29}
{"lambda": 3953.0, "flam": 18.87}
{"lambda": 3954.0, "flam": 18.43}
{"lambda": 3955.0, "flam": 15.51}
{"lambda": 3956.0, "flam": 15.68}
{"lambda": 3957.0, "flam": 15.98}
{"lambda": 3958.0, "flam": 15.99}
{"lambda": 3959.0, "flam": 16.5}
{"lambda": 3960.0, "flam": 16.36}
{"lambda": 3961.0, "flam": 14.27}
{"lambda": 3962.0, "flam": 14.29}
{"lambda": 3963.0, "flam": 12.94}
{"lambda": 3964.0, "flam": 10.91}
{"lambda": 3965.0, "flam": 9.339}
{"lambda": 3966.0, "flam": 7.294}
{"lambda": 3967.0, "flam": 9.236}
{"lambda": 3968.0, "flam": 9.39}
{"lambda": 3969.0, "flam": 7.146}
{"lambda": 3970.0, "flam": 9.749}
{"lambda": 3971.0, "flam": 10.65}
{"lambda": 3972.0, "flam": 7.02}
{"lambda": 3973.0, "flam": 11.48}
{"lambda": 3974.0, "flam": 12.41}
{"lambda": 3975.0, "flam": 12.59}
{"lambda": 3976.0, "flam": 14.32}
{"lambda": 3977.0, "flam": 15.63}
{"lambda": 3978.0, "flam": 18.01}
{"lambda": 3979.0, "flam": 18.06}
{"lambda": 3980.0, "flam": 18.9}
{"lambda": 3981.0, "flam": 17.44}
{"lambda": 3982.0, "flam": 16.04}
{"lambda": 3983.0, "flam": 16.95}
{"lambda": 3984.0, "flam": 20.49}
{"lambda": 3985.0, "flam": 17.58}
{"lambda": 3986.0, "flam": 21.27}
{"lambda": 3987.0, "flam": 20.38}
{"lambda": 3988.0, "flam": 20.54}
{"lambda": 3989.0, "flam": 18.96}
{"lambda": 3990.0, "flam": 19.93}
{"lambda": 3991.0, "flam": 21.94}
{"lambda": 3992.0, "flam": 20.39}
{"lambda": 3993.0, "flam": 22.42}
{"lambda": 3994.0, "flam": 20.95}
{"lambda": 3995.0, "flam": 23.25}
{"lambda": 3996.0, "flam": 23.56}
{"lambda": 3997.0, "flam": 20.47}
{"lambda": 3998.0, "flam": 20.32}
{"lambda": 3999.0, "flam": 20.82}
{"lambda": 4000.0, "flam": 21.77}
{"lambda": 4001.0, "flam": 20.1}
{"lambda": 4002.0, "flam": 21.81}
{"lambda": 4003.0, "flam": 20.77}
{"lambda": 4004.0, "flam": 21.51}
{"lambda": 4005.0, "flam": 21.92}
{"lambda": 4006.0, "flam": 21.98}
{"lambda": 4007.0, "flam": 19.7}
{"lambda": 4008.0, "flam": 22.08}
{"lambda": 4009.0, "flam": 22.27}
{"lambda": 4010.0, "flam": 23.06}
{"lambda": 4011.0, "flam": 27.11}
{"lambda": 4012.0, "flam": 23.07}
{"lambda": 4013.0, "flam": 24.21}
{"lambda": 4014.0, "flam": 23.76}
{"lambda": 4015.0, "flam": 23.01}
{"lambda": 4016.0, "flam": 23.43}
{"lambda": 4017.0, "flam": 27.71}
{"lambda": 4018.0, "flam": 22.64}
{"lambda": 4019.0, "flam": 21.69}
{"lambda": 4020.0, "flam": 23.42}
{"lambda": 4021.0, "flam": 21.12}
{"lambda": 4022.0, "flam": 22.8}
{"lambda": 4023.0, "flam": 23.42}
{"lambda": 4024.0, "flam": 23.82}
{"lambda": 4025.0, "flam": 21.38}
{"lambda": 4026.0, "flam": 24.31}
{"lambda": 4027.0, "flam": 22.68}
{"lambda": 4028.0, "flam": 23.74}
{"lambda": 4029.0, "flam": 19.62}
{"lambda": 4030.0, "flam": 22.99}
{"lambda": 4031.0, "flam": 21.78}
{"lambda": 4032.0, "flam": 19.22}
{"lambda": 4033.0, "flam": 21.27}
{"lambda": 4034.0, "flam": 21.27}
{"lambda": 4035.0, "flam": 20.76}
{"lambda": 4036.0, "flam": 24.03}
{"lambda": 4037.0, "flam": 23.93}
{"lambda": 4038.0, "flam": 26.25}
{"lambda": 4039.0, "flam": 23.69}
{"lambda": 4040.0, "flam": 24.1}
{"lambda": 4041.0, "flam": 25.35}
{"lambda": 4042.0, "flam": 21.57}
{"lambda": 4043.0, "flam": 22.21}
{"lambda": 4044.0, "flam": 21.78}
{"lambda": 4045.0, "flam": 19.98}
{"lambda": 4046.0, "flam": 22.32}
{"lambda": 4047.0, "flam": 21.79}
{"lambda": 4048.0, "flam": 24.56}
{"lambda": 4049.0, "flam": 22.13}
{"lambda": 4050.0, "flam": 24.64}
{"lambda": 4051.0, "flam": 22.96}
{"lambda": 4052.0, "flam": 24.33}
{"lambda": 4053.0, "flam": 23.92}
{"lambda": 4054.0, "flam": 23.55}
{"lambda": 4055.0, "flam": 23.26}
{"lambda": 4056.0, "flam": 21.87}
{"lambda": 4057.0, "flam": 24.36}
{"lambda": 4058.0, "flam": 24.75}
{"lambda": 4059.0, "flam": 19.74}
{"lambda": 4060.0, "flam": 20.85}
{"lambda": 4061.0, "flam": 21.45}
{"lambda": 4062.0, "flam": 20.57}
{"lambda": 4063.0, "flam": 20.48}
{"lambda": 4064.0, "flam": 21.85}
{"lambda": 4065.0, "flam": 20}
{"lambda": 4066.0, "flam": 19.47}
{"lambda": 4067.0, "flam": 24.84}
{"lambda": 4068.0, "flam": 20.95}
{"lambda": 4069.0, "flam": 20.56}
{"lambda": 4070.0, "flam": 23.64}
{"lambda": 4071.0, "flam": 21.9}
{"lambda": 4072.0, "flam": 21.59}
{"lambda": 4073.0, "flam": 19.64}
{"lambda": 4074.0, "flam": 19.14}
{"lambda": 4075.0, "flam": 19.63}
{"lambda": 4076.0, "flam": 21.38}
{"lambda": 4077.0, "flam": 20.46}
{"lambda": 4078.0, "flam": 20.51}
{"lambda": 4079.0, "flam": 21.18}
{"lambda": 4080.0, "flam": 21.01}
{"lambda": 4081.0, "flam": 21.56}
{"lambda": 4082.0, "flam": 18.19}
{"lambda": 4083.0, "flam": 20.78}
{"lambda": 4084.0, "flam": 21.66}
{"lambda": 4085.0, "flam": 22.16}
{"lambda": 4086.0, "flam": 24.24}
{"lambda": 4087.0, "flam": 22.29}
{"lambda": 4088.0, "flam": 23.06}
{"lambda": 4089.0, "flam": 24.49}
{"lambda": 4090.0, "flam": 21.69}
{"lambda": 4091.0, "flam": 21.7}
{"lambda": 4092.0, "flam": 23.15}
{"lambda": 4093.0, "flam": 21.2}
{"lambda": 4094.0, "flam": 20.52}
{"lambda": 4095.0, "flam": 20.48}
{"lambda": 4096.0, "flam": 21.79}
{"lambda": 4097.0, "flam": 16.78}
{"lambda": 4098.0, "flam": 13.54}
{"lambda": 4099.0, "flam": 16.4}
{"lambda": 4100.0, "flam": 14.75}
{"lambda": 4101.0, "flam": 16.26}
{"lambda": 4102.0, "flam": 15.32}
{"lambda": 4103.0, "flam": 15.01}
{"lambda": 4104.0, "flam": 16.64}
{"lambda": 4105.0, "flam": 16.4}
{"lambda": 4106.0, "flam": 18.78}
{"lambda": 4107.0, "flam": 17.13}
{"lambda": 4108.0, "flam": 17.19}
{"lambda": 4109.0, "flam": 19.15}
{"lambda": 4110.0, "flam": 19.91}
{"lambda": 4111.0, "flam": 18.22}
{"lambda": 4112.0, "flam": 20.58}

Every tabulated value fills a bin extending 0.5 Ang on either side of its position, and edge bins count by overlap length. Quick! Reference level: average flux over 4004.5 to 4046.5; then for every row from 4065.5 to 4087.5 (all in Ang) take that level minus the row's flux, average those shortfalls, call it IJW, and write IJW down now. 1.6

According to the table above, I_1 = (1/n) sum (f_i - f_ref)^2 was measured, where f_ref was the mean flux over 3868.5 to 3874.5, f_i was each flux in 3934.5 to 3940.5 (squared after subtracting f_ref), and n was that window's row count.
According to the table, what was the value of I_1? 28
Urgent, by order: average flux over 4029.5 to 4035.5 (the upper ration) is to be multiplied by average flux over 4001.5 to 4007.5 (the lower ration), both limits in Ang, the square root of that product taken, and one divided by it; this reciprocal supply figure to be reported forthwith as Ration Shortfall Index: 0.047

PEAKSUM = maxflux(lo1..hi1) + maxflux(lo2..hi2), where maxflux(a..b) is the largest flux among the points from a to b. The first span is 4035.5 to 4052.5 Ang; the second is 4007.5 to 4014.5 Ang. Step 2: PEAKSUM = 53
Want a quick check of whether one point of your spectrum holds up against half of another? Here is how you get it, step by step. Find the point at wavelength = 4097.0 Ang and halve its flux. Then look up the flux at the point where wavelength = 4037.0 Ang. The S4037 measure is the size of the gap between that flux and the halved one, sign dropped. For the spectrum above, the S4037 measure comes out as 16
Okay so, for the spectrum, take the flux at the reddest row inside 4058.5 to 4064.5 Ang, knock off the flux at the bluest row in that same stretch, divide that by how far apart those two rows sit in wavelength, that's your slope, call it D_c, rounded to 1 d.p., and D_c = 0.4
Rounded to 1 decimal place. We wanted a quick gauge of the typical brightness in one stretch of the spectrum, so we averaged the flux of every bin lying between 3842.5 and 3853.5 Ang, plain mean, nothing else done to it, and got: 13.6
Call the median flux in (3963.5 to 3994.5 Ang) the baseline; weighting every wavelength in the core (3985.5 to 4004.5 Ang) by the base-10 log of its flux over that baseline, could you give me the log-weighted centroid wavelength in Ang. 3995.3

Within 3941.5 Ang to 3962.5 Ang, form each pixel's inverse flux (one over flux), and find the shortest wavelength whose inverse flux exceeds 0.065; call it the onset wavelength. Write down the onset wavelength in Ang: 3942.0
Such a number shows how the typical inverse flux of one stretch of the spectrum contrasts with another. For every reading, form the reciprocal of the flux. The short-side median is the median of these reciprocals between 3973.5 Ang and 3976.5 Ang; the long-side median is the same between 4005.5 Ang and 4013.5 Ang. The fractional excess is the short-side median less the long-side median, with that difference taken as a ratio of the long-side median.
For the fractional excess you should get 0.8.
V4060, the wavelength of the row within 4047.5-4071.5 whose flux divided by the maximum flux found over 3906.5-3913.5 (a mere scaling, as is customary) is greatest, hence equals 4067.0 Ang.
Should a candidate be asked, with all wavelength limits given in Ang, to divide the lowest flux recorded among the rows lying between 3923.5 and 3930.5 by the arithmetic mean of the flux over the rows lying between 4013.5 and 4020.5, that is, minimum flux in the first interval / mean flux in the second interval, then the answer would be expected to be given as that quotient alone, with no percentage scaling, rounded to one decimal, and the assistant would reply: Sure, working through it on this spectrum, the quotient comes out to 0.3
